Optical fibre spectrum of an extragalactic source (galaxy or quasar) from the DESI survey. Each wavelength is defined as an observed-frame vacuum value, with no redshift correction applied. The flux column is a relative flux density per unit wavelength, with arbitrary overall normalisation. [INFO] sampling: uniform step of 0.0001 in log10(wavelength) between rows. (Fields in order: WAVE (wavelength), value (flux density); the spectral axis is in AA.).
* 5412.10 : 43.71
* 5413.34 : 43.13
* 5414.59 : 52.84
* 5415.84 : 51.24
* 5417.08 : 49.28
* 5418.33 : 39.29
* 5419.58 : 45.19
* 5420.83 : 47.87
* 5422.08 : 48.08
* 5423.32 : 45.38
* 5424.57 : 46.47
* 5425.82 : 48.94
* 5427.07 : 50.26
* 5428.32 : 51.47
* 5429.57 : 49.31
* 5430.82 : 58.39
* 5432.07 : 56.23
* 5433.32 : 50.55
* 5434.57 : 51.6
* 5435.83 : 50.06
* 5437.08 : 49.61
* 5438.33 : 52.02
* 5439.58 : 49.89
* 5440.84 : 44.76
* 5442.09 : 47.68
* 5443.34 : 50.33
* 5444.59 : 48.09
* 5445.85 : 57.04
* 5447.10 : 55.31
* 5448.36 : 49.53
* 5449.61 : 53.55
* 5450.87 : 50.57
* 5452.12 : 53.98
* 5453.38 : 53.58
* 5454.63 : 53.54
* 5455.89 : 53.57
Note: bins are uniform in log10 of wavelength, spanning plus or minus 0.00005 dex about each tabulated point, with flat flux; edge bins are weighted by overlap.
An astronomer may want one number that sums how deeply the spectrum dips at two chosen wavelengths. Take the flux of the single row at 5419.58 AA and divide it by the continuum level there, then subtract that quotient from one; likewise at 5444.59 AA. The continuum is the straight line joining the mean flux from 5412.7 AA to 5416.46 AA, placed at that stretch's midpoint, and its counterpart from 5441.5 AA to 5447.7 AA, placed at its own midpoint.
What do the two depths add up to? 0.16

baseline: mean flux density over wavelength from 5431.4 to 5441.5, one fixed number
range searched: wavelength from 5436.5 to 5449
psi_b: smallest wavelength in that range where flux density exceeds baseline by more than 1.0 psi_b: 5438.33 AA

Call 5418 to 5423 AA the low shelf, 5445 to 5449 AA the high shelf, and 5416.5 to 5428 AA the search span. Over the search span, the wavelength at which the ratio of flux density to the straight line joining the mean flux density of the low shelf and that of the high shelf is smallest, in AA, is 5418.33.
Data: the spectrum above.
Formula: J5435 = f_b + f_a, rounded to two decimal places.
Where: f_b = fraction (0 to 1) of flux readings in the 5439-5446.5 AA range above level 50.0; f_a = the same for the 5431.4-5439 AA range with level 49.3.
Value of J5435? 1.33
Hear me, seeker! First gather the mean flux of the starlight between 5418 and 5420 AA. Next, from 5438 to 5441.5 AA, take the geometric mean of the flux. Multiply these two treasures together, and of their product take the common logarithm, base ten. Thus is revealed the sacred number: 3.31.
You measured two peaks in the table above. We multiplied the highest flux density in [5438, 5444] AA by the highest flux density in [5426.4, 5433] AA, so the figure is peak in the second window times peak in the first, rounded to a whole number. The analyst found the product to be 3037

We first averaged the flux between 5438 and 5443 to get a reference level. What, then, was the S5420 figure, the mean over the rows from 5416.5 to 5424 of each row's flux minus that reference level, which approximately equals -2.7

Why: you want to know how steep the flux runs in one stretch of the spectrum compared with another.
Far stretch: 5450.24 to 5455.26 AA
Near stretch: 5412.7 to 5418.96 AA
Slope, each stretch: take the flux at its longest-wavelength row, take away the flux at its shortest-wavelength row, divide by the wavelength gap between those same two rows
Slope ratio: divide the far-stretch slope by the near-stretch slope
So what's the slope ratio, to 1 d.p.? -1.0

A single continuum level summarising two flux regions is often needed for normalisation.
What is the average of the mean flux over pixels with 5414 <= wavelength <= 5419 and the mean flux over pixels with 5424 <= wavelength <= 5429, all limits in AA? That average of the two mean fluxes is 48.7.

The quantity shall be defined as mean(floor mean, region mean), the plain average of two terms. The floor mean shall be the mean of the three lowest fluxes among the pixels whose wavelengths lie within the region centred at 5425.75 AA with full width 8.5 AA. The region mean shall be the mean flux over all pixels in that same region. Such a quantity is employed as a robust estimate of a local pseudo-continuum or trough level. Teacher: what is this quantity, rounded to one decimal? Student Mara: 47.6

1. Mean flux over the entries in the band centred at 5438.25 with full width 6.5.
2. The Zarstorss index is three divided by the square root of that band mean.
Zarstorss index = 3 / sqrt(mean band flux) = 0.427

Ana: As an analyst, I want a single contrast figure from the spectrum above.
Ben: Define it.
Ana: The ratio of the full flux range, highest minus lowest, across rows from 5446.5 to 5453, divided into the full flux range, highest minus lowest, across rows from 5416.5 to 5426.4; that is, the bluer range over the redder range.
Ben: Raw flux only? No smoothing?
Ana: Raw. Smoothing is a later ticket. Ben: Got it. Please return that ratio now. 1.7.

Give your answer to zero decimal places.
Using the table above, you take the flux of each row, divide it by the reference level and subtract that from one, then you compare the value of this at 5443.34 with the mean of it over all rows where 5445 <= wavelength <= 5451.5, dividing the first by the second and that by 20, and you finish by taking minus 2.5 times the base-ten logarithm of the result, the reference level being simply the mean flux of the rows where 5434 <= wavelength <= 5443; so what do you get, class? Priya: 5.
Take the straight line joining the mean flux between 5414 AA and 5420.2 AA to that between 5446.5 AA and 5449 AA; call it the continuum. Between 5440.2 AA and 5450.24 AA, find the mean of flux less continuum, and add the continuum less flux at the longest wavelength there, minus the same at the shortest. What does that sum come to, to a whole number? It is -9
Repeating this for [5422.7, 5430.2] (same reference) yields -3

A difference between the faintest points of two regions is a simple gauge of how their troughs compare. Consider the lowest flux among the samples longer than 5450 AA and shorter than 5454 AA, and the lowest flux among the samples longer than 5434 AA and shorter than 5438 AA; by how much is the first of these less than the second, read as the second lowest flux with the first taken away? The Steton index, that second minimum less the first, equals -1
